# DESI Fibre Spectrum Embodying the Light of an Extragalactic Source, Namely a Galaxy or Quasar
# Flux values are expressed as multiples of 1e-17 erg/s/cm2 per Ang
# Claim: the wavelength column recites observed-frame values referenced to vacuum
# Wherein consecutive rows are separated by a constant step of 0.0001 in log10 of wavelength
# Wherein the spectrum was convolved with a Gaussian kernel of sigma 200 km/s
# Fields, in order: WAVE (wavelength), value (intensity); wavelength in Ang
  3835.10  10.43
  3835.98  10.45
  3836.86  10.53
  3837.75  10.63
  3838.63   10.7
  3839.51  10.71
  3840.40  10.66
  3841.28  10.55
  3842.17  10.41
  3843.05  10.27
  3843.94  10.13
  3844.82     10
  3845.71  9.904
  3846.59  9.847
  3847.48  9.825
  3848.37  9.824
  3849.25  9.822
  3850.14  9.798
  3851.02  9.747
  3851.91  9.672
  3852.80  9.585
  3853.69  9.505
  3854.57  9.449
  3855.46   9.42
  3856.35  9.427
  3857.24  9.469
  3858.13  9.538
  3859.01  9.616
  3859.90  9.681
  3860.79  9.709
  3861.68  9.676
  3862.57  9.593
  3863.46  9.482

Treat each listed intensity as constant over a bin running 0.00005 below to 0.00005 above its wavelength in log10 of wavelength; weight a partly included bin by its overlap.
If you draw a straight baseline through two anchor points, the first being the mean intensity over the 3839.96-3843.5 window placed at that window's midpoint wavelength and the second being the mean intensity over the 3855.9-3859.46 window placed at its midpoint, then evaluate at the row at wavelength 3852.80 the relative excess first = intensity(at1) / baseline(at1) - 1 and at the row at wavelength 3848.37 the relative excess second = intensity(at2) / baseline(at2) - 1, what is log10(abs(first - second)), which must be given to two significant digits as -2.7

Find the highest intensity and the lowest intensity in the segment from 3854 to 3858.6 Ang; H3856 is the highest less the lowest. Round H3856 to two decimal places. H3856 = 0.12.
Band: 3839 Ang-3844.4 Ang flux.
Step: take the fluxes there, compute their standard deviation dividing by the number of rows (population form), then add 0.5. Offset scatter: 0.707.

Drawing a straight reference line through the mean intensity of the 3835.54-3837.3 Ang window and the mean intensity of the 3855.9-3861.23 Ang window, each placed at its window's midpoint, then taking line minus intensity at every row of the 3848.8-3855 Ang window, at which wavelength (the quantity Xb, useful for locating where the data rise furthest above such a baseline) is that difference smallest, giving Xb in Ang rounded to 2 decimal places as 3850.14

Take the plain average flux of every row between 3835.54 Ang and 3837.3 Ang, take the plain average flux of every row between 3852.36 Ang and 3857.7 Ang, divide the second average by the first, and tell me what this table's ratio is 0.90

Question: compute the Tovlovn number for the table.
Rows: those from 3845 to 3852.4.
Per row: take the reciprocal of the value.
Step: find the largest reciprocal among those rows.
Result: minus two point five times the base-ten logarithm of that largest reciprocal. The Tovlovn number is 2.46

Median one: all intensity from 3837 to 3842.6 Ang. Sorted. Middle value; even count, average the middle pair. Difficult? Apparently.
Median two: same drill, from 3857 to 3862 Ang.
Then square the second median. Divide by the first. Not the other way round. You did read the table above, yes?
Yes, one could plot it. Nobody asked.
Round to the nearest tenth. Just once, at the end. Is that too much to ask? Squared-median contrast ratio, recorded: 8.7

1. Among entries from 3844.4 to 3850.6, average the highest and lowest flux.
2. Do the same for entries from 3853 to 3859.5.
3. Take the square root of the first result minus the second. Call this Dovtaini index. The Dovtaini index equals 0.6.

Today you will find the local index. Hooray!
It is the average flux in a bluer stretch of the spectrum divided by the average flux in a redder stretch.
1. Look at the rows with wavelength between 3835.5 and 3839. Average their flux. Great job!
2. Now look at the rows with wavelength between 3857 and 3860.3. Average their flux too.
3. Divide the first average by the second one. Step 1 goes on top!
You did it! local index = 1.10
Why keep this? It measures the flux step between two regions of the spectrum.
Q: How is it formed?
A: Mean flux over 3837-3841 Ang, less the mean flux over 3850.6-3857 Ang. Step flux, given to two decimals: 1.13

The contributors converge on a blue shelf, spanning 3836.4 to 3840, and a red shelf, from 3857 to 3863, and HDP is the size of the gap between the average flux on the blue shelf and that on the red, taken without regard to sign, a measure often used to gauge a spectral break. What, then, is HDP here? 1.0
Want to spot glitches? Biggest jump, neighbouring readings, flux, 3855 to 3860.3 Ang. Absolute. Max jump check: 0.078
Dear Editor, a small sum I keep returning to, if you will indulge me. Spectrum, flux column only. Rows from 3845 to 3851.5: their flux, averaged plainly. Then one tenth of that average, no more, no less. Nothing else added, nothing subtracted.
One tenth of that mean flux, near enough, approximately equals 0.98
